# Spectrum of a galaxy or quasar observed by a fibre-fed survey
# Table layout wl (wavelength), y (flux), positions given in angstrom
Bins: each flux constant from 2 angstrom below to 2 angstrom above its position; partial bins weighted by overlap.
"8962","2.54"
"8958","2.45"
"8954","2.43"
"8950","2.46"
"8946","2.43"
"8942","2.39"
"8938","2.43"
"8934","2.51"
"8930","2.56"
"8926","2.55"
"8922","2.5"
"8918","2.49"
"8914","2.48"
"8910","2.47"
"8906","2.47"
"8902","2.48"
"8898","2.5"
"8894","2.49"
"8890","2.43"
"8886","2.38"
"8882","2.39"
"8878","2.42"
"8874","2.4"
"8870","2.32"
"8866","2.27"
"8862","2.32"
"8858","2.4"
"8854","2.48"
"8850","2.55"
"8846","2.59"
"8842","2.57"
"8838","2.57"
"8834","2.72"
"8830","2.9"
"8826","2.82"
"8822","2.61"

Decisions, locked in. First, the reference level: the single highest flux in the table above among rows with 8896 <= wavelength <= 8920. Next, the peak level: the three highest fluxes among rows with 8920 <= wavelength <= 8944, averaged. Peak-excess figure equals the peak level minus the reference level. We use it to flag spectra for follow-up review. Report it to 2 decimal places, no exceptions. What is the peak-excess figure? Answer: 0.04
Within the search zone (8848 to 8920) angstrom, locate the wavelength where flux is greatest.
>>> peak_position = 8850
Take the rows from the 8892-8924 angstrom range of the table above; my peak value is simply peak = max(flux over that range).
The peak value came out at 2.5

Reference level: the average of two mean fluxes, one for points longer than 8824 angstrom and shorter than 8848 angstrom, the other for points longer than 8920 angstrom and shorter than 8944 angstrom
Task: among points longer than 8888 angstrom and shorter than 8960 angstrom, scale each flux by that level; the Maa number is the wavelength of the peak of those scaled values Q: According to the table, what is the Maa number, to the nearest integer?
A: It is 8930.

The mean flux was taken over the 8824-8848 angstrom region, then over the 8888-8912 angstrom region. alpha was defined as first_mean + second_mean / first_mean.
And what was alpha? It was 3.61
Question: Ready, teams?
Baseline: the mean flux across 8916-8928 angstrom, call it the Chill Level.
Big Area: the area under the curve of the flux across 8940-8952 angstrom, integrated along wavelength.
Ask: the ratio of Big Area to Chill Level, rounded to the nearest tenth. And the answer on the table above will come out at 11.6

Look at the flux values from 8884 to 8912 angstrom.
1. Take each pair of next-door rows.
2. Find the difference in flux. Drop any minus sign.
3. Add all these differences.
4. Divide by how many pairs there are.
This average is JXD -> 0.025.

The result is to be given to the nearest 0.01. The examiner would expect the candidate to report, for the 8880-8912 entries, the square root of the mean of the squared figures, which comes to 2.45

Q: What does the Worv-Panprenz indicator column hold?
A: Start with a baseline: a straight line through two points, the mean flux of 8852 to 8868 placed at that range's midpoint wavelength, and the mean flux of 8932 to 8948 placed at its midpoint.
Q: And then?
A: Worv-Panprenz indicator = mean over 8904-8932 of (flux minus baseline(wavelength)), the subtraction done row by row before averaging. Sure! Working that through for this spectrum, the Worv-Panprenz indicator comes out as 0.08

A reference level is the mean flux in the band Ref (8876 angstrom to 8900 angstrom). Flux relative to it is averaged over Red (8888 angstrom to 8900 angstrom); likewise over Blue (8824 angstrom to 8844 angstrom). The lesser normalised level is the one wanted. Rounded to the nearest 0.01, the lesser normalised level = 1.02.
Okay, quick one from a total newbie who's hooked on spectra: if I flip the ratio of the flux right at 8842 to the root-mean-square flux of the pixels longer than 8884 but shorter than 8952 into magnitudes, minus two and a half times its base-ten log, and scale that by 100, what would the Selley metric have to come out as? -4.2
